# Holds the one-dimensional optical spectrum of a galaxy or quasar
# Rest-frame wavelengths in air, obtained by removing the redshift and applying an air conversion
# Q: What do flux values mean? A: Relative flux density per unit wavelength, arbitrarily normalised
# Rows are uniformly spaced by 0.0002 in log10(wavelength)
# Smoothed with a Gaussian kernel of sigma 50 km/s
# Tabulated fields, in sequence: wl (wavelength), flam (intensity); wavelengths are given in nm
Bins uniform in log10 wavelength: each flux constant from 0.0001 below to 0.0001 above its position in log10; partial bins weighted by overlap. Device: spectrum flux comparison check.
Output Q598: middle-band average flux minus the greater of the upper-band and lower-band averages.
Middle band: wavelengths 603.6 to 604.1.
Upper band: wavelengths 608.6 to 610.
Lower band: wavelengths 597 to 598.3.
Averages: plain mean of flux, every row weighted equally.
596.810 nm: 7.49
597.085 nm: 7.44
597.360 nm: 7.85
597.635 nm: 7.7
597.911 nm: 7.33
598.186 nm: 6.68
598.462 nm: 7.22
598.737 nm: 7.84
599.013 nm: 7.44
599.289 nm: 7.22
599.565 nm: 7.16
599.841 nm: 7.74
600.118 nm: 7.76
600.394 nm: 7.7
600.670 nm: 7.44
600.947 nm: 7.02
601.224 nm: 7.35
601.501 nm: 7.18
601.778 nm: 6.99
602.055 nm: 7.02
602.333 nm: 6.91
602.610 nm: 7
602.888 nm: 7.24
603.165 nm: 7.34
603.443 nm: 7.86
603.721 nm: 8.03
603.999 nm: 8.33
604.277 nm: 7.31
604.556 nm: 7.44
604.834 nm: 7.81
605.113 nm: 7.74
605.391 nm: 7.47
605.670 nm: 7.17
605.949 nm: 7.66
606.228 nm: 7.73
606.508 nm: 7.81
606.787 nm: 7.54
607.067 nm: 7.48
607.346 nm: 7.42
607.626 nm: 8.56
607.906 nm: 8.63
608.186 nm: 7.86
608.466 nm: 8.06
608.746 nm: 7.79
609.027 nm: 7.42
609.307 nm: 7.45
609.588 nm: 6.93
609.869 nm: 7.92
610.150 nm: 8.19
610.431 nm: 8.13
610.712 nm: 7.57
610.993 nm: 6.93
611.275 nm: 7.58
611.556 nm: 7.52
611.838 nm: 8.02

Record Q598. 0.7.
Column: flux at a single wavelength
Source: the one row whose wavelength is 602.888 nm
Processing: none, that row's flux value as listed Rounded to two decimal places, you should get 7.24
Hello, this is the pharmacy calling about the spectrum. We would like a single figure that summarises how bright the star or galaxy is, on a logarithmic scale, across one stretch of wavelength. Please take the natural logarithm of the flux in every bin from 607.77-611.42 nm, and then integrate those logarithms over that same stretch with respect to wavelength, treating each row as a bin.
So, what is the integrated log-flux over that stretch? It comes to 7.46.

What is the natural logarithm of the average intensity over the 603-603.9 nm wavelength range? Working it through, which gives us 2.05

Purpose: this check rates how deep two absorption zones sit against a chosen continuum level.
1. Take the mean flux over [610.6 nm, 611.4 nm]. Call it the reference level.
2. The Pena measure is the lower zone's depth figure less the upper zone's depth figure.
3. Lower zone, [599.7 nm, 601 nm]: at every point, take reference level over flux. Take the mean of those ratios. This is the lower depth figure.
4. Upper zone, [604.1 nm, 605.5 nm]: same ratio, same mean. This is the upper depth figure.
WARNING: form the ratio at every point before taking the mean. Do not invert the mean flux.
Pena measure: 0.00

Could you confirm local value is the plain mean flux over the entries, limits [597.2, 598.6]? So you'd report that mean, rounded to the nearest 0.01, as 7.36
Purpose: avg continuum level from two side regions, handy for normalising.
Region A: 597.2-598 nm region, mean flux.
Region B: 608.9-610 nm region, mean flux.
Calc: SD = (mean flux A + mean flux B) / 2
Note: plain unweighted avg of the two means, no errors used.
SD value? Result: 7.53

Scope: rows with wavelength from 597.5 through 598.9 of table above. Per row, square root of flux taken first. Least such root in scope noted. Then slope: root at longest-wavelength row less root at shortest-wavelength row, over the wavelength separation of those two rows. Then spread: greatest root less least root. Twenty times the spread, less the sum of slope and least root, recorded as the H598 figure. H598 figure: 1.7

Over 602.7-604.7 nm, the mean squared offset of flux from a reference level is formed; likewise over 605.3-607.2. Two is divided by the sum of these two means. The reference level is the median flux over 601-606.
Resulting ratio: 6.1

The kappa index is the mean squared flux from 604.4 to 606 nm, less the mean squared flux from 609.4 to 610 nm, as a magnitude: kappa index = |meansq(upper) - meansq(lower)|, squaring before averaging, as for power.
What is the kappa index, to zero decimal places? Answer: 2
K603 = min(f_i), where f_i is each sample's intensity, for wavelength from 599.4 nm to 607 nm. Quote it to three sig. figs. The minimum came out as 6.91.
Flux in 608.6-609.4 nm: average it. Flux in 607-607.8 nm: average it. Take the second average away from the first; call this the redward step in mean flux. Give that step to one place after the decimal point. -0.3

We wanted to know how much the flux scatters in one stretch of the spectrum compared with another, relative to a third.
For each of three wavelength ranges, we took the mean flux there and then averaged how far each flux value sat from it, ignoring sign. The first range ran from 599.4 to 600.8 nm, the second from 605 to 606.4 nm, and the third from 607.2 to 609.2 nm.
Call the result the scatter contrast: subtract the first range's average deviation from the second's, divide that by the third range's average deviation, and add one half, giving 0.45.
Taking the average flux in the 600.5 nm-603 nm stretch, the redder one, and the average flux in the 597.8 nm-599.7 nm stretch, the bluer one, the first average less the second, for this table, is -0.14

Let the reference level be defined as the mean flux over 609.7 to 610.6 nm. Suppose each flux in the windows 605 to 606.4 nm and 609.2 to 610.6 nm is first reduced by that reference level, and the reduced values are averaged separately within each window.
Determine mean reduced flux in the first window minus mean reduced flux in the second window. -0.17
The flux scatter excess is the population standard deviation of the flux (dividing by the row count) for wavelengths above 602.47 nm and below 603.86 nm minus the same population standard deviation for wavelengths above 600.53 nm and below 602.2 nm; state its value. 0.21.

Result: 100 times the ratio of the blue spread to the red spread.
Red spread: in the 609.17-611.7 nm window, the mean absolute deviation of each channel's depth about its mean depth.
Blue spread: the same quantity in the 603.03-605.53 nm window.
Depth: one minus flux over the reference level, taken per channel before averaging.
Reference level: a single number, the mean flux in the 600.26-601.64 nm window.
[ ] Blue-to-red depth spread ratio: 84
